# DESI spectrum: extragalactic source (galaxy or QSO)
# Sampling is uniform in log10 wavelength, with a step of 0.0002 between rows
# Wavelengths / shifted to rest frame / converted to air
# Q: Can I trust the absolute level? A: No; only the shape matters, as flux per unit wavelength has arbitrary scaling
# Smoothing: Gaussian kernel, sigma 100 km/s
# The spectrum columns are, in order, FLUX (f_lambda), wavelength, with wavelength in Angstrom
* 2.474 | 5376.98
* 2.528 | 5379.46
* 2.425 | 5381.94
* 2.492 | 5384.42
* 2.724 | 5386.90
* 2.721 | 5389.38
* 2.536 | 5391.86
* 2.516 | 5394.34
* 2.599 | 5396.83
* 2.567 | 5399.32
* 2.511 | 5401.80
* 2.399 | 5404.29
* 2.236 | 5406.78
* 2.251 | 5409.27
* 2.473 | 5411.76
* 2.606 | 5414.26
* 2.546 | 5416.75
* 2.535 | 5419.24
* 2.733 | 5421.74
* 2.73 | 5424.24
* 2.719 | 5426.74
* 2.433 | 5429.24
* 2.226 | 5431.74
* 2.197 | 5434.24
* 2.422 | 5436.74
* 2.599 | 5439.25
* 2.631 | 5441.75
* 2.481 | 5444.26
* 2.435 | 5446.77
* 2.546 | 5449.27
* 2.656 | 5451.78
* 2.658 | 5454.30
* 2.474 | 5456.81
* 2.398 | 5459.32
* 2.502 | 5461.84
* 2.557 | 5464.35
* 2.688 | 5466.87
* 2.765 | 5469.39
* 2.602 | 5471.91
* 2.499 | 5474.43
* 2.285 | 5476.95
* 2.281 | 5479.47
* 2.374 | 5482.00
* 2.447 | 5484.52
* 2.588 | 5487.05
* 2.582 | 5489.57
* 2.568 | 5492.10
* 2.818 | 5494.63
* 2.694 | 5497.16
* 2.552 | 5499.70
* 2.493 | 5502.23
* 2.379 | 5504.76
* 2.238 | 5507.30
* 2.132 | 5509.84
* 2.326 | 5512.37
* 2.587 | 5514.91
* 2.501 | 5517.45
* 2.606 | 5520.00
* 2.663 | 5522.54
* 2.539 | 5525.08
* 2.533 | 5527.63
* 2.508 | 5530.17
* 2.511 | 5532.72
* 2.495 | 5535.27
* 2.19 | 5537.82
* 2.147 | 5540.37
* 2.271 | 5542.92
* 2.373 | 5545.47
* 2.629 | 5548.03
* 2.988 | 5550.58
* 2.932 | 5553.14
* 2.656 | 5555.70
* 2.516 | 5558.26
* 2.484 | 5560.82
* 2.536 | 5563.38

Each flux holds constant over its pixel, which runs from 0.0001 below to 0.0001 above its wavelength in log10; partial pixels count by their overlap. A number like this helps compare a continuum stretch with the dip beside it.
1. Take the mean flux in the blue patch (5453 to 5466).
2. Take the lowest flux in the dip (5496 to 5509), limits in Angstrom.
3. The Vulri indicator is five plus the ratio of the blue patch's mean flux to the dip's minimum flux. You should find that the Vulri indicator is 6.13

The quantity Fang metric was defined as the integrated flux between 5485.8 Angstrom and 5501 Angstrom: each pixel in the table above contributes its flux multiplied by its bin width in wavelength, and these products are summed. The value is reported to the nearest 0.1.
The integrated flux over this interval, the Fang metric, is 40.0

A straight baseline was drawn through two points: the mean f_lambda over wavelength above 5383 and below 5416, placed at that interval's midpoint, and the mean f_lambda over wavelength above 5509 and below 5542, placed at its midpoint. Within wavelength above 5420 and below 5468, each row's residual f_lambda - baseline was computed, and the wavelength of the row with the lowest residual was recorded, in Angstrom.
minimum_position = 5434.24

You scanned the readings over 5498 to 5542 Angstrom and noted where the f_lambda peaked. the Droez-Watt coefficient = 5522.54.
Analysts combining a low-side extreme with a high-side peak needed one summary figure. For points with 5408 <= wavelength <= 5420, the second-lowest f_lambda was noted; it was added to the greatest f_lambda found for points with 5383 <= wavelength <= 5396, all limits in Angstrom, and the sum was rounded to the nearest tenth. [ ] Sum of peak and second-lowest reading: 5.2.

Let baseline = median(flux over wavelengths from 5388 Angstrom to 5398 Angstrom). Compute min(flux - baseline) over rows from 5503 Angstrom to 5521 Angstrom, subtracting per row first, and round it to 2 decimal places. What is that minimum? -0.44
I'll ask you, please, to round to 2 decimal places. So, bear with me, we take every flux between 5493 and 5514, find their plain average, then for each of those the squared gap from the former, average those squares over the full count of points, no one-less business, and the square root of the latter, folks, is 0.22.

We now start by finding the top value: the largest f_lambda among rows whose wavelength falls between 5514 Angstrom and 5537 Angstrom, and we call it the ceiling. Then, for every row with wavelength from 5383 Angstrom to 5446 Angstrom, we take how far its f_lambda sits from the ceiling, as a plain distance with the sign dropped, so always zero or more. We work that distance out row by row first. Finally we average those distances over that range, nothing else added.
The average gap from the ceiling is 0.173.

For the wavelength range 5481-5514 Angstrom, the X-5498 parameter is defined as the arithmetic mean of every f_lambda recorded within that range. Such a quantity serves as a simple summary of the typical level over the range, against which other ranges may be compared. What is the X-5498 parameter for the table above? 2.48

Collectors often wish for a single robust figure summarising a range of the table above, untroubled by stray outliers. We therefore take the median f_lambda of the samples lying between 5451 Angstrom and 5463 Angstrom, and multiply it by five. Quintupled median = 12.5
